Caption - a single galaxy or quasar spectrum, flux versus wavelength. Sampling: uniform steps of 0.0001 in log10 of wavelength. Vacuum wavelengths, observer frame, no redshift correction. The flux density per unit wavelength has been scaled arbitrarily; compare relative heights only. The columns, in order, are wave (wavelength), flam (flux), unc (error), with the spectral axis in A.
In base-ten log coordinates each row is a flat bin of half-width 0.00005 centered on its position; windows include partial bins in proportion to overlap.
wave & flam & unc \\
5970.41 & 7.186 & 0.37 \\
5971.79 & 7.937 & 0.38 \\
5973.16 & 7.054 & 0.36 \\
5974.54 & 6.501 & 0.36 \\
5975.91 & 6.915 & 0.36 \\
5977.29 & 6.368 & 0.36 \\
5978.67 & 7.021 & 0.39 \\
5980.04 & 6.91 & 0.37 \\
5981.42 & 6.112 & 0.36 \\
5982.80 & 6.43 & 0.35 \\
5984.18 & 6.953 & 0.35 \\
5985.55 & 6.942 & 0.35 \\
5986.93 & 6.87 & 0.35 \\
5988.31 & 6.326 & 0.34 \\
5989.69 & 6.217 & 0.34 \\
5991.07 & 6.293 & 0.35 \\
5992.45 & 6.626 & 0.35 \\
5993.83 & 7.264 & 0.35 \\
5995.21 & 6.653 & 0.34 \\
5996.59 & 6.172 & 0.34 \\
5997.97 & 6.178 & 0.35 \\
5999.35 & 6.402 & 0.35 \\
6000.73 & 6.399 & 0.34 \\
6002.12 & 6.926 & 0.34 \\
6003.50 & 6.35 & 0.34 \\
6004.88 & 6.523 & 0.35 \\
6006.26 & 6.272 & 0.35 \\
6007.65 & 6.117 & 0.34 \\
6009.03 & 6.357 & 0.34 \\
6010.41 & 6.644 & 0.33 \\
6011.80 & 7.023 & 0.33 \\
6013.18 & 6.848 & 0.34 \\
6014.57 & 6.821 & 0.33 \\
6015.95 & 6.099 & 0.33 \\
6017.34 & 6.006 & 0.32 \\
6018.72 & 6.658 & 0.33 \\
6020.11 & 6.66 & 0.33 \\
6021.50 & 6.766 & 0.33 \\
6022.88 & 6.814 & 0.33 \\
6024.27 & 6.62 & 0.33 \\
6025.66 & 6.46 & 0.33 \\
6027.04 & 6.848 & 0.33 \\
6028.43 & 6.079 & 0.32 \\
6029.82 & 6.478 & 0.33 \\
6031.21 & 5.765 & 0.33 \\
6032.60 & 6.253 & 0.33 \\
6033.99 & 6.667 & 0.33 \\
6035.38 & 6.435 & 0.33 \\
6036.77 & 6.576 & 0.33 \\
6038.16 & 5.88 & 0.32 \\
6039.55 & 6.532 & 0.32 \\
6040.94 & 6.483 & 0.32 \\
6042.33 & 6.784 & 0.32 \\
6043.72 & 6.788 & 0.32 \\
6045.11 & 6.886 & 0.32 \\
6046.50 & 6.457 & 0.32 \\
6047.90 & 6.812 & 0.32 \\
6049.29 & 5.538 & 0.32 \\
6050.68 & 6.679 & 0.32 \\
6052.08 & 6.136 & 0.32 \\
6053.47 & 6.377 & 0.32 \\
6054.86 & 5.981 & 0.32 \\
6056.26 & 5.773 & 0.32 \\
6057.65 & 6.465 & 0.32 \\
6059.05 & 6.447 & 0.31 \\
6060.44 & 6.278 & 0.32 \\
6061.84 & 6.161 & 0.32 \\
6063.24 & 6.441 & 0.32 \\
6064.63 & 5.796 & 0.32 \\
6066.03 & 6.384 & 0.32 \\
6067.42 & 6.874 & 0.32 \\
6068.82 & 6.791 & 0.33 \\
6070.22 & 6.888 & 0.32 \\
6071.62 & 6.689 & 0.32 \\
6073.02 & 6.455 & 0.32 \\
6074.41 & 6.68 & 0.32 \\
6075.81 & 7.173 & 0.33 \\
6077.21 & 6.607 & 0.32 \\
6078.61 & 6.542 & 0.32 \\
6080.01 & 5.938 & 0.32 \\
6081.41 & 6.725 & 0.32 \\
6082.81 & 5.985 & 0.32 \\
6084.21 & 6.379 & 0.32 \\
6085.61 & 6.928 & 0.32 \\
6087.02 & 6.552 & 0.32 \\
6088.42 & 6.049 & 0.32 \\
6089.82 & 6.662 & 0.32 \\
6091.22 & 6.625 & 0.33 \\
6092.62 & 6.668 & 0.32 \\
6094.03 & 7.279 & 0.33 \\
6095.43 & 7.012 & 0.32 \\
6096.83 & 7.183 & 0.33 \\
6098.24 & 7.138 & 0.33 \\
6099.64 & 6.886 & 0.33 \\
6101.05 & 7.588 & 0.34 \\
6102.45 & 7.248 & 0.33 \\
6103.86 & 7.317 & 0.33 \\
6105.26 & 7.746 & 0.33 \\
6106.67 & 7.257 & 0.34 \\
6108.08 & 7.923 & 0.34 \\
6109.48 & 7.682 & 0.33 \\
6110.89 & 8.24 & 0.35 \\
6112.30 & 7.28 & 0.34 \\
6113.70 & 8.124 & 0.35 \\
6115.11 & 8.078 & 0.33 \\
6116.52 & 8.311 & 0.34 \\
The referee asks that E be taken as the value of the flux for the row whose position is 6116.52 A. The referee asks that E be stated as 8.311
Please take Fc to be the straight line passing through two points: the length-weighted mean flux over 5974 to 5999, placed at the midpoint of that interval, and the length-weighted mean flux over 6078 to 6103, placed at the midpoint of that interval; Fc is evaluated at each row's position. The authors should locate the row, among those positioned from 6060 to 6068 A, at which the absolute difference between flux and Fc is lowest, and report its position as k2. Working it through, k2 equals 6067.42 A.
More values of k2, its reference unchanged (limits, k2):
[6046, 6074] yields 6050.68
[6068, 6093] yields 6081.41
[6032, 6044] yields 6033.99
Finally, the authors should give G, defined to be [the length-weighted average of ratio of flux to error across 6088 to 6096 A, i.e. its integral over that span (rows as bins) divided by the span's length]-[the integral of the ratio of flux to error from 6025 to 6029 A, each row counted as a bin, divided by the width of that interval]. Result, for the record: 1.0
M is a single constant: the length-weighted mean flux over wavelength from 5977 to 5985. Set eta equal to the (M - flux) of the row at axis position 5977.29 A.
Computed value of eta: 0.3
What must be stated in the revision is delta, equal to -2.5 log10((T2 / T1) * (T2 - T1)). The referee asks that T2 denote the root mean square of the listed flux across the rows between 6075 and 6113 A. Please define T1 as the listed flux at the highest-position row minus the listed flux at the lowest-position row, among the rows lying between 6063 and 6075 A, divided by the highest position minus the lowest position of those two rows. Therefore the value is -8.4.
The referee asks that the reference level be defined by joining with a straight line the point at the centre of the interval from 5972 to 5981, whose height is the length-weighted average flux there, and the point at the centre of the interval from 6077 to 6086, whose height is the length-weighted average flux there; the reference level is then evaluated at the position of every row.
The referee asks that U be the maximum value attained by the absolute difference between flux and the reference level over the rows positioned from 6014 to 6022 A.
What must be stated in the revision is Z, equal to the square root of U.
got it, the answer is 0.82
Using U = 0.7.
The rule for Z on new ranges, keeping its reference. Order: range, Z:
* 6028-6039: 0.92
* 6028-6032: 0.92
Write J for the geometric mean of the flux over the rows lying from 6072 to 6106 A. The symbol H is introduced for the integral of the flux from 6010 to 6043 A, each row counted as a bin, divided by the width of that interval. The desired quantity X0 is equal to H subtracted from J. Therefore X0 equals 0.29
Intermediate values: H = 6.51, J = 6.79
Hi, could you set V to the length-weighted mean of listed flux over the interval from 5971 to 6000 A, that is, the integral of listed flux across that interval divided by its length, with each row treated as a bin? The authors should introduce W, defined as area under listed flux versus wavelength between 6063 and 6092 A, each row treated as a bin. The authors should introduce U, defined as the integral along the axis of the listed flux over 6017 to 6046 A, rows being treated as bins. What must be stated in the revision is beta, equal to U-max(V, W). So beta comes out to -0.9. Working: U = 189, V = 6.68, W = 190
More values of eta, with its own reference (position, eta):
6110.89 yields -1.6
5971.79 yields -1.3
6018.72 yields 0.0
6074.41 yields 0.0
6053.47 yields 0.3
